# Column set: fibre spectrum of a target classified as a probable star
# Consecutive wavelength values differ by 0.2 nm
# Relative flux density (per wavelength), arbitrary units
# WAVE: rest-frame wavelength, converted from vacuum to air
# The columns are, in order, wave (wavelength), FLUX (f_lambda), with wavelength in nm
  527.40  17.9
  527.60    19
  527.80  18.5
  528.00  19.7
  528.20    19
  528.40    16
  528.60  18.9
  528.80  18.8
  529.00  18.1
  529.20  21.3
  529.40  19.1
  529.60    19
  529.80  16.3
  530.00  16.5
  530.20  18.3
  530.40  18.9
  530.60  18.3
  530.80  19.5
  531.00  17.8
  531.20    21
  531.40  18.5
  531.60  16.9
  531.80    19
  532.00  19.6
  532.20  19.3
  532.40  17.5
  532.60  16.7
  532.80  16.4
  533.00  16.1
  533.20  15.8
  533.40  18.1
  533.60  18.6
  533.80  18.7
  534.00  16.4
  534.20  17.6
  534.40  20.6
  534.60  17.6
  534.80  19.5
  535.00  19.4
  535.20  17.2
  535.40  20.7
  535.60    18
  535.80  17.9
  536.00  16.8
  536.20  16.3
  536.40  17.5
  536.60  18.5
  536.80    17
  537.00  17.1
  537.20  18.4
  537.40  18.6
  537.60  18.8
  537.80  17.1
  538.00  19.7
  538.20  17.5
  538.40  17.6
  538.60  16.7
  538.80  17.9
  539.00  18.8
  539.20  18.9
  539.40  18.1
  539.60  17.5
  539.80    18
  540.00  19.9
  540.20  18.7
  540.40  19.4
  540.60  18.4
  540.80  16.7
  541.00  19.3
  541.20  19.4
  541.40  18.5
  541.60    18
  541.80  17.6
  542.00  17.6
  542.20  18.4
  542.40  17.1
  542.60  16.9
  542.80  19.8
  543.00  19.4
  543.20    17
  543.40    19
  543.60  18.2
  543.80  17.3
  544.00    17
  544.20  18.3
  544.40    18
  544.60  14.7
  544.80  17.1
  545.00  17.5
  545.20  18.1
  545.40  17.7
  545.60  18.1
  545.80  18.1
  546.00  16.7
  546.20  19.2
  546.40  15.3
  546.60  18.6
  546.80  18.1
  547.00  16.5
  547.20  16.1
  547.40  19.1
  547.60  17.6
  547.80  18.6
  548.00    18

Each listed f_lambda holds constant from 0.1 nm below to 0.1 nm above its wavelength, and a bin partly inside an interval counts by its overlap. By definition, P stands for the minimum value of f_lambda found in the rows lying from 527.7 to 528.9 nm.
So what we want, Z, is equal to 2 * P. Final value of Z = 32.0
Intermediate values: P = 16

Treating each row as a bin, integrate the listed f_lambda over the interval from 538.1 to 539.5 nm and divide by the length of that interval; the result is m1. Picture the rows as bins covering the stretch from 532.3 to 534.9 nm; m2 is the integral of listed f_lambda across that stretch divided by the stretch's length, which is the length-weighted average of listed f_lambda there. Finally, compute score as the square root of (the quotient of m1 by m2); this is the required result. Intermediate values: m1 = 17.9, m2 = 17.7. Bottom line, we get 1.01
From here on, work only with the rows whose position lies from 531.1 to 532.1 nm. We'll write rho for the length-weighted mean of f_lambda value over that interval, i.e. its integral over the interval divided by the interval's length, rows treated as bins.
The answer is 19.0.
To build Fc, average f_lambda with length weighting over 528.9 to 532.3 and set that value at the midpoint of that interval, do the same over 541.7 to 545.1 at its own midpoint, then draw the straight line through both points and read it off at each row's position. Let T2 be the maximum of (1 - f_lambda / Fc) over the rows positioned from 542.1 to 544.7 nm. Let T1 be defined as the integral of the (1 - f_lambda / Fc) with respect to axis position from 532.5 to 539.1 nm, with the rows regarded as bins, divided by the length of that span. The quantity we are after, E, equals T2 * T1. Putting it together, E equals 0.0037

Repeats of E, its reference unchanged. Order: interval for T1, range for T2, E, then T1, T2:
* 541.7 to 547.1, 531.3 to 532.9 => -0.0003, -0.003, 0.11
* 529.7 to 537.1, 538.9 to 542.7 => 0.0017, 0.025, 0.07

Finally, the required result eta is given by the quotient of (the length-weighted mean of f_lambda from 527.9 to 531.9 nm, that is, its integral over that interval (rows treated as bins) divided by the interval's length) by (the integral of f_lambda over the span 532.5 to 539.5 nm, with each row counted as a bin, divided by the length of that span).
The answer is 1.036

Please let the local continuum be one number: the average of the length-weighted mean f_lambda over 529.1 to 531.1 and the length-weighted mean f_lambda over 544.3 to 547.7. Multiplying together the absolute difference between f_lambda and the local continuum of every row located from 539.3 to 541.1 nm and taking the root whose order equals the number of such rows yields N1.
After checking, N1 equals 0.52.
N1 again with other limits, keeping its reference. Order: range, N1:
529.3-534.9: 0.90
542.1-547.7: 0.59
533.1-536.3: 0.66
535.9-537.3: 0.78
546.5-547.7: 0.67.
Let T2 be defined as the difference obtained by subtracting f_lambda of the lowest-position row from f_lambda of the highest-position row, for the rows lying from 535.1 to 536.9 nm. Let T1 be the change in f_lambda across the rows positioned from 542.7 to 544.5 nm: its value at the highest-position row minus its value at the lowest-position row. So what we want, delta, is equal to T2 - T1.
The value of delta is 1.6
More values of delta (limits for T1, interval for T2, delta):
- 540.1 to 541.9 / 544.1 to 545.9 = 0.9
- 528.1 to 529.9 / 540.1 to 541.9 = 1.6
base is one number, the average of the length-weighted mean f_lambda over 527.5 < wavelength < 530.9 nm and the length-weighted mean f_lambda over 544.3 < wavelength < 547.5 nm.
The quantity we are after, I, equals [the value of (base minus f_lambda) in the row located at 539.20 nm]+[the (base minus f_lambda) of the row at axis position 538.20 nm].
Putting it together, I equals -0.4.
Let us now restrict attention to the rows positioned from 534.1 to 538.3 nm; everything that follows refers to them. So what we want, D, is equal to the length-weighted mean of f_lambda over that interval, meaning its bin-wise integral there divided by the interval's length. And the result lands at 18.2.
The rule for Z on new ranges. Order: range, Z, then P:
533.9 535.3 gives 32.8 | 16.4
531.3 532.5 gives 33.8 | 16.9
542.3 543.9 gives 33.8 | 16.9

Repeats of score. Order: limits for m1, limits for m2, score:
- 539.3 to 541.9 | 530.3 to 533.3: 1.01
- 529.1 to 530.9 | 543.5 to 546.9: 1.03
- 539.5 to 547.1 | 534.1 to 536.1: 0.98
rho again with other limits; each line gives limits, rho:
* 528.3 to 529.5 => 18.7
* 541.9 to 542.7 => 17.5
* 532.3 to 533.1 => 16.7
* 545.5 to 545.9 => 18.1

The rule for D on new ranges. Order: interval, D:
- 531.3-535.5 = 18.1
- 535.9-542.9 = 18.1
